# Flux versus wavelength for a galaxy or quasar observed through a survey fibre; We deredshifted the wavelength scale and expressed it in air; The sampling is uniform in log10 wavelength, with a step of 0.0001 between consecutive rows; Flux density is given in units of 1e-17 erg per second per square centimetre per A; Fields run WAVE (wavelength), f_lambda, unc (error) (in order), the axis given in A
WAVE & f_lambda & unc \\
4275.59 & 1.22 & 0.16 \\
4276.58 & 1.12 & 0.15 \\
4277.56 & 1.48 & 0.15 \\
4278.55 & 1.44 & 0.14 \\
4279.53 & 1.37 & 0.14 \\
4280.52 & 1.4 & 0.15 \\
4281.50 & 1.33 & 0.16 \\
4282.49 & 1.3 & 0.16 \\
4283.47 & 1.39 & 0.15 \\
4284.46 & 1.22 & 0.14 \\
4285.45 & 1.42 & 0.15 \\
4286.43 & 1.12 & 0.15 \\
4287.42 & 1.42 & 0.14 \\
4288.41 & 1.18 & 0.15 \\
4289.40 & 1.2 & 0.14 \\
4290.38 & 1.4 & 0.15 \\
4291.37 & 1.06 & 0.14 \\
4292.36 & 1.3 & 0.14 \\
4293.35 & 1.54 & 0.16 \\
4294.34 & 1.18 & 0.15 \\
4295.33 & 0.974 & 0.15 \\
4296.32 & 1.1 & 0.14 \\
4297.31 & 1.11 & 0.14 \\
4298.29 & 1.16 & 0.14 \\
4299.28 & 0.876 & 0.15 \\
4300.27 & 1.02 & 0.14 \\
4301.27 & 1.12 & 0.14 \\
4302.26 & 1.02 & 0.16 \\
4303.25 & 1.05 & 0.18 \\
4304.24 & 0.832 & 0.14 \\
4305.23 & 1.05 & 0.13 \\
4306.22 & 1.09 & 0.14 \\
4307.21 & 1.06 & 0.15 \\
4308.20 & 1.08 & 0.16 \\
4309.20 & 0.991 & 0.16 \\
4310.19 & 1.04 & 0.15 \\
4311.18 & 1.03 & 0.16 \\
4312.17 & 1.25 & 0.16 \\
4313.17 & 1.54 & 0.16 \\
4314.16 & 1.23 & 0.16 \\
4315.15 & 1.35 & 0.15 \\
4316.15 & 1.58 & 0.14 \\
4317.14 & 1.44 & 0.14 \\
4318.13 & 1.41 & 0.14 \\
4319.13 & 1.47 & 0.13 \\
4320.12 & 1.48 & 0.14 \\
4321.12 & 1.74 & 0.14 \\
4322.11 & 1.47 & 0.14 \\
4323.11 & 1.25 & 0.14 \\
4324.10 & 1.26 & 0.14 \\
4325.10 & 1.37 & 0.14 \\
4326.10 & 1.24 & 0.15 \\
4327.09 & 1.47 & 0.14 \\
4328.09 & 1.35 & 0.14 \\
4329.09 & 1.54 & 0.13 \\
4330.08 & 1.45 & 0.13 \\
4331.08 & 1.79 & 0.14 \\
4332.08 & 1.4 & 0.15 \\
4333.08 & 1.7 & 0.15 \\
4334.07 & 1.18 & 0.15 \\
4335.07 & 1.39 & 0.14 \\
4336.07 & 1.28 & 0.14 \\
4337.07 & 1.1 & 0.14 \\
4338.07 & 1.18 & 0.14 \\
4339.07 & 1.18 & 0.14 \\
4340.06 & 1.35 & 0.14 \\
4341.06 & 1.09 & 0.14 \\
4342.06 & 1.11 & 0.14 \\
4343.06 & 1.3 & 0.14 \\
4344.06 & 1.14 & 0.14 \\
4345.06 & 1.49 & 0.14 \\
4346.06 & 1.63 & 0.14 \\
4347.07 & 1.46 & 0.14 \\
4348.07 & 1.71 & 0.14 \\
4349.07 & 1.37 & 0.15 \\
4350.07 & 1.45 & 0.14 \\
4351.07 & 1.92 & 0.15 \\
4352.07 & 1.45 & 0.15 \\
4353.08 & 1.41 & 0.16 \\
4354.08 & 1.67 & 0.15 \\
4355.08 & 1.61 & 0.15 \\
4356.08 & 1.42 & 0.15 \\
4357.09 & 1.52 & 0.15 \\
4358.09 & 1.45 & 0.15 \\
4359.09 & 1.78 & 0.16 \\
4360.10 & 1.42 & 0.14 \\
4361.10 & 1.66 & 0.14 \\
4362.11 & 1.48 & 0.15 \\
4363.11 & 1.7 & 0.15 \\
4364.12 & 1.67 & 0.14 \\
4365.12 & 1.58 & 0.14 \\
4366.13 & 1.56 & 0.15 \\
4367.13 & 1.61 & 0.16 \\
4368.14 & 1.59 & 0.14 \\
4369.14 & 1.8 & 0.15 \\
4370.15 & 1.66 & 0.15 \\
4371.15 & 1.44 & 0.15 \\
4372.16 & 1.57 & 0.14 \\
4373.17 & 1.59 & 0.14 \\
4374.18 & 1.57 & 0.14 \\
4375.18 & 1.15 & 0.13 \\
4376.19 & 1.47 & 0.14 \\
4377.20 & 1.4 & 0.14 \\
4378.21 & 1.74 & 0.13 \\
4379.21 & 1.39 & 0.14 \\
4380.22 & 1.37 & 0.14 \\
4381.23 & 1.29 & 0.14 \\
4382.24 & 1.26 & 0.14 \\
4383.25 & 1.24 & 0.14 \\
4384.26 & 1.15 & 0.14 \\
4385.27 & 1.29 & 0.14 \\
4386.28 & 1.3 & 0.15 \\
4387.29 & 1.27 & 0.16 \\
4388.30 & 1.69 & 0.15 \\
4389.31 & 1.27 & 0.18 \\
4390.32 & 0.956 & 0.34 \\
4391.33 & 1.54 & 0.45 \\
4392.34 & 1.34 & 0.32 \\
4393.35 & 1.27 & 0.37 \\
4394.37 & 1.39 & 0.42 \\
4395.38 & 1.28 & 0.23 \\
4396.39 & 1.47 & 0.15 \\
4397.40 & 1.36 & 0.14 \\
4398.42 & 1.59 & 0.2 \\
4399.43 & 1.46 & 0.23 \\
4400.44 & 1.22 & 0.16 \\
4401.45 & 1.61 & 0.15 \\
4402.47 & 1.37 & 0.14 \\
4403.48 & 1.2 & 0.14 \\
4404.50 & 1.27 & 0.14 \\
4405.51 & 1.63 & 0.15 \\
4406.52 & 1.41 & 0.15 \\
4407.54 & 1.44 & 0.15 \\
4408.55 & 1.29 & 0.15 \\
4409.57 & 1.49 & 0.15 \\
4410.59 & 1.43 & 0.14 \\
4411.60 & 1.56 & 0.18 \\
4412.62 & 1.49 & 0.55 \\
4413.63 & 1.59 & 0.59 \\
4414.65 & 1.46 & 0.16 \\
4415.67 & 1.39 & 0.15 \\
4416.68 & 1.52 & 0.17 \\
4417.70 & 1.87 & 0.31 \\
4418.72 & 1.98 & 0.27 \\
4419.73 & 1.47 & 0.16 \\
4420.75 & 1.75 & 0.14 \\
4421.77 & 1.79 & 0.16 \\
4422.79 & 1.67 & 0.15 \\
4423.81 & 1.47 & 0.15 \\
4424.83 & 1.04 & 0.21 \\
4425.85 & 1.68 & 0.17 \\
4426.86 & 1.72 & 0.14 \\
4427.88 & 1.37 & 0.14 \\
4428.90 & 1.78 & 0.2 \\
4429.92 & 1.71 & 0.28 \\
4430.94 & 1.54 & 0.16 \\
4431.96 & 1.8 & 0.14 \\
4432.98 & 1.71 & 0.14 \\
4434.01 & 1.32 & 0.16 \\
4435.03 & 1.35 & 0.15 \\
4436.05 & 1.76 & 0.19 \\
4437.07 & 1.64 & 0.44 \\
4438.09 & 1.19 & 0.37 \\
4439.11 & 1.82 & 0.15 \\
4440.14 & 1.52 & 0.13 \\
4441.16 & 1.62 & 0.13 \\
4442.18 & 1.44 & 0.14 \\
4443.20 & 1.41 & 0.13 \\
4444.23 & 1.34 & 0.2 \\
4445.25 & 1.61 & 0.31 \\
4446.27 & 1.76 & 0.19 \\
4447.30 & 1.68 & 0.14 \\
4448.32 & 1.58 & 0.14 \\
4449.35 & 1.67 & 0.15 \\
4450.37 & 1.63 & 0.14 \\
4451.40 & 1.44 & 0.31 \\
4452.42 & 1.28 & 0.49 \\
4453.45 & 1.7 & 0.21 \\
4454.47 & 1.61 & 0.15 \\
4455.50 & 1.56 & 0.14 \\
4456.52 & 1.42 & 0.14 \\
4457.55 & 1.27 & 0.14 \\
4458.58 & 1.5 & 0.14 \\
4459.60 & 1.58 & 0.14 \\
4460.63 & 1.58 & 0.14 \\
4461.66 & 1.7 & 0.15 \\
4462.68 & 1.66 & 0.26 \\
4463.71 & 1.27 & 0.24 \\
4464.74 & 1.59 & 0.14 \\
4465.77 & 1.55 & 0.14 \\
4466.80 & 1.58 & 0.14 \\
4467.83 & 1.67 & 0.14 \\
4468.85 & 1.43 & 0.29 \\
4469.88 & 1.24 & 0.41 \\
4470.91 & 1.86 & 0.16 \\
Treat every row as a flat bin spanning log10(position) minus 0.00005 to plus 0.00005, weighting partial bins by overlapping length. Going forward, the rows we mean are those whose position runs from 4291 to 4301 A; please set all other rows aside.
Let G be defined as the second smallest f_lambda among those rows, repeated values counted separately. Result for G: 0.974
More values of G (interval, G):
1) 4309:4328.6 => 1.03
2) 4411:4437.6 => 1.32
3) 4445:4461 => 1.28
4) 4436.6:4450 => 1.34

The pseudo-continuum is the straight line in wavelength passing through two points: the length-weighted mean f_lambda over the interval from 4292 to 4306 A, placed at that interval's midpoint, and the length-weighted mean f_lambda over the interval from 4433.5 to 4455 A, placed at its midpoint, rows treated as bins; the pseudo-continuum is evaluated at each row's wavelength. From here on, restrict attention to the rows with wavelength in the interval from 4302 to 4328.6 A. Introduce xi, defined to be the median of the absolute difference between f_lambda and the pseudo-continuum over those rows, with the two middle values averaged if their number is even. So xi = 0.13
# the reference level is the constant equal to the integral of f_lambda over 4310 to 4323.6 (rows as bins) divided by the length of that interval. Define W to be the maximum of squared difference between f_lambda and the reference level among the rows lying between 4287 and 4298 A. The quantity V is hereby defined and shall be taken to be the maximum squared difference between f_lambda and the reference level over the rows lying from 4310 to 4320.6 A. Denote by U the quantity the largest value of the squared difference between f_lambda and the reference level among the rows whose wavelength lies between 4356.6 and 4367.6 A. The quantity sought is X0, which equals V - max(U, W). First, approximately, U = 0.16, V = 0.126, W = 0.169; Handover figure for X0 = -0.043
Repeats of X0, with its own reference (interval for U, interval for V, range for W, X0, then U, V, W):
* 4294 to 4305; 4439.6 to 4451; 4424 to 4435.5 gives -0.165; 0.31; 0.141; 0.172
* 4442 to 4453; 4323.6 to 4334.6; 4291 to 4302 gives -0.095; 0.14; 0.164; 0.259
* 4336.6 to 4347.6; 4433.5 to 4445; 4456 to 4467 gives 0.090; 0.09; 0.189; 0.099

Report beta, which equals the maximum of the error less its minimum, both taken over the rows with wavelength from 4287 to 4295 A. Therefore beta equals 0.02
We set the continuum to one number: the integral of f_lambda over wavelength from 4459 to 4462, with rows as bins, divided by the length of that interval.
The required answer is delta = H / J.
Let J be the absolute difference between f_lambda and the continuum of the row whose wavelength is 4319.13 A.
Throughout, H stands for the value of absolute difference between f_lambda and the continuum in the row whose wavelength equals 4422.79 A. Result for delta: 0.4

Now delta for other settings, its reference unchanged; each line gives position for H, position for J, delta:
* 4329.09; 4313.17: 1.0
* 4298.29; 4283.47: 2.0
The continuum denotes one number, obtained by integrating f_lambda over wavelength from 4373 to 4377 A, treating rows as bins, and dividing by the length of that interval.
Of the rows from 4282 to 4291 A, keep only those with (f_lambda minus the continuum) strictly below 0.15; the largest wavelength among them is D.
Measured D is 4290.38 A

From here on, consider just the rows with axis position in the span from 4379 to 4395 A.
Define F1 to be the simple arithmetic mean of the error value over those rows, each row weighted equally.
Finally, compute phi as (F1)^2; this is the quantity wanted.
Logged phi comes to 0.048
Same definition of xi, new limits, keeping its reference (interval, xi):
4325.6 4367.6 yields 0.20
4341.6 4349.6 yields 0.17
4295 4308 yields 0.06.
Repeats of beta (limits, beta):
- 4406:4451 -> 0.46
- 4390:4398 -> 0.31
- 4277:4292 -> 0.02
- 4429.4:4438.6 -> 0.30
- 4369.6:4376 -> 0.02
